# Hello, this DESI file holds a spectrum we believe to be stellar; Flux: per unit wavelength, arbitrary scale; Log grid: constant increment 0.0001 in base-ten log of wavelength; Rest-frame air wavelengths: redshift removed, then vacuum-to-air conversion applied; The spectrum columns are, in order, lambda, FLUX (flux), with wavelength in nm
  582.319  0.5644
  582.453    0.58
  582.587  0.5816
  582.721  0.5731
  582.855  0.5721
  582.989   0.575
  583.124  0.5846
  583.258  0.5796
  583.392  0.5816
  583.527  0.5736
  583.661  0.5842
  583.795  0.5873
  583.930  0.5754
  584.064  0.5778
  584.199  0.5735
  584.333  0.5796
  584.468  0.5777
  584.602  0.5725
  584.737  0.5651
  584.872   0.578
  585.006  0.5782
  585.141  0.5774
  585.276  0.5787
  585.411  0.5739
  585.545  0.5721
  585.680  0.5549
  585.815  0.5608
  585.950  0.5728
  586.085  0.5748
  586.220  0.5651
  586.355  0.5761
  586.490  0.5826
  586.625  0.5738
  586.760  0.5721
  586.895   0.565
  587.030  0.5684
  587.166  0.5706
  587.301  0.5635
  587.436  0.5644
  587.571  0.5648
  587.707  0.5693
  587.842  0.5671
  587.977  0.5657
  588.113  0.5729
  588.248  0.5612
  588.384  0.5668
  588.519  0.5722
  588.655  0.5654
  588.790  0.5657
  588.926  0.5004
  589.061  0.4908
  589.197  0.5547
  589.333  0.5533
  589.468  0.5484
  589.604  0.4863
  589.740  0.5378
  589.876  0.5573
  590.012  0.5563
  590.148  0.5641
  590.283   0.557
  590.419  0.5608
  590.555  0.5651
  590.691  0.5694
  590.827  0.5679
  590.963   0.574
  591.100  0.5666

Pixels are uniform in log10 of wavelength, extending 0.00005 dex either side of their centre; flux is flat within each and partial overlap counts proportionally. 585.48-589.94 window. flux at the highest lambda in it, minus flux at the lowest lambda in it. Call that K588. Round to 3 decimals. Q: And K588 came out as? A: -0.015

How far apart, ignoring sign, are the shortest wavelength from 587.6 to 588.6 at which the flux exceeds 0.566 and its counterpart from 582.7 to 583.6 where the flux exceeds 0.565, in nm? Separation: 4.99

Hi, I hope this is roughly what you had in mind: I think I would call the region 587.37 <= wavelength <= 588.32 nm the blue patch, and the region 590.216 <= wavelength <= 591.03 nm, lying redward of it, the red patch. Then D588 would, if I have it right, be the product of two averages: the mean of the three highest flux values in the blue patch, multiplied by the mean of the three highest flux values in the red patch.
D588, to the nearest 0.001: 0.325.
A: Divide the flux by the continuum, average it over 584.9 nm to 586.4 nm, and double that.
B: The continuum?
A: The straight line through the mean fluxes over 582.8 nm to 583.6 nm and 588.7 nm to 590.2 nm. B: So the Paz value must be 2.03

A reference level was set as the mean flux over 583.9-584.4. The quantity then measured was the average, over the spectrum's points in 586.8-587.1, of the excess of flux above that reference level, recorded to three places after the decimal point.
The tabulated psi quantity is -0.010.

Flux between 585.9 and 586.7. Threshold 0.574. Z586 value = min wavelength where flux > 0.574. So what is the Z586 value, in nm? 586.085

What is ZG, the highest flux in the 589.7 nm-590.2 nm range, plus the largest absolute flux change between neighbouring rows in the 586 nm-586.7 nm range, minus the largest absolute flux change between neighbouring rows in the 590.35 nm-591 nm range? 0.569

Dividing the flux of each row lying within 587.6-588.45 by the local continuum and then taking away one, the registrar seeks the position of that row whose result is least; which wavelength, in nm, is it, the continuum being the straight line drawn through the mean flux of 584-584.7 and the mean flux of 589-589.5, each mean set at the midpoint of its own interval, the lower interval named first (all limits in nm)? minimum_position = 588.248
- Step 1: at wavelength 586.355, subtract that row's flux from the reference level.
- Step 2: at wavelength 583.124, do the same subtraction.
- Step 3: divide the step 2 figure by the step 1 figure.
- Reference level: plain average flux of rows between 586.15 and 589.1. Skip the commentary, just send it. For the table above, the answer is 1.6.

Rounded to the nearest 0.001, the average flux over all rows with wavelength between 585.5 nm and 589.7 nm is 0.559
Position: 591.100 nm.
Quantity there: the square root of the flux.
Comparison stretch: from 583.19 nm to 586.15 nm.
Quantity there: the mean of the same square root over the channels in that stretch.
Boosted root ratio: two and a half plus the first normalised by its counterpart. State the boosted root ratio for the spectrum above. 3.493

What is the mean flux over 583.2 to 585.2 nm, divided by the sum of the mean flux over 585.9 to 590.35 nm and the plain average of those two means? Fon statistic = 0.513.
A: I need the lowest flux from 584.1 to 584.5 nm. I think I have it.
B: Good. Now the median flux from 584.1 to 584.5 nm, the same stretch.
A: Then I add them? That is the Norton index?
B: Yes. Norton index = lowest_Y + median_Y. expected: 1.15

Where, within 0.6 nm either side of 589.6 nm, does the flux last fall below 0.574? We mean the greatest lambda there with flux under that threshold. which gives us 590.148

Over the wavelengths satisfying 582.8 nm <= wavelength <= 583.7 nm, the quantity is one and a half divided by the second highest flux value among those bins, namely 2.57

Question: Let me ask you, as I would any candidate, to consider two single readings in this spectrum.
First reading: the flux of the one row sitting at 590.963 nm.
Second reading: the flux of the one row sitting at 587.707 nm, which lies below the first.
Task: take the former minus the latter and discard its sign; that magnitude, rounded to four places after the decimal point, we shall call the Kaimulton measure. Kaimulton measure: 0.0047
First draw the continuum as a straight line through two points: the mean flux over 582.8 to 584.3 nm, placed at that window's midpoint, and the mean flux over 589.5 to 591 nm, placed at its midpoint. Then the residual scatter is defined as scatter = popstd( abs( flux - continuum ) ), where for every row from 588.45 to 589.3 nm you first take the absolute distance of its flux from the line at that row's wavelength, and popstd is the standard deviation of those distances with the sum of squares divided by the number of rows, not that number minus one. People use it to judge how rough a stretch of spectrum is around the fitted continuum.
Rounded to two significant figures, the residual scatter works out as 0.027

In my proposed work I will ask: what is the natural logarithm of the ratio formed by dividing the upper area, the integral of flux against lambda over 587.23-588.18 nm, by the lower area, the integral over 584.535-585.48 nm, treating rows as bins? -0.009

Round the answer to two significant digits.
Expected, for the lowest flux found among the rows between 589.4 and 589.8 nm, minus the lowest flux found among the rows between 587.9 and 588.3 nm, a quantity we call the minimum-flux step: -0.075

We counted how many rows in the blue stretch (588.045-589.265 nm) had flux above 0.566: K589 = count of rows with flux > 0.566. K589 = 3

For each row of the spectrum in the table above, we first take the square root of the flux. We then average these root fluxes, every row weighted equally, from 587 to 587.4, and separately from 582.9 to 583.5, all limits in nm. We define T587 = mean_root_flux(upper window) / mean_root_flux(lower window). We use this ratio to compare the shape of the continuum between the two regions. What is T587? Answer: 0.989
